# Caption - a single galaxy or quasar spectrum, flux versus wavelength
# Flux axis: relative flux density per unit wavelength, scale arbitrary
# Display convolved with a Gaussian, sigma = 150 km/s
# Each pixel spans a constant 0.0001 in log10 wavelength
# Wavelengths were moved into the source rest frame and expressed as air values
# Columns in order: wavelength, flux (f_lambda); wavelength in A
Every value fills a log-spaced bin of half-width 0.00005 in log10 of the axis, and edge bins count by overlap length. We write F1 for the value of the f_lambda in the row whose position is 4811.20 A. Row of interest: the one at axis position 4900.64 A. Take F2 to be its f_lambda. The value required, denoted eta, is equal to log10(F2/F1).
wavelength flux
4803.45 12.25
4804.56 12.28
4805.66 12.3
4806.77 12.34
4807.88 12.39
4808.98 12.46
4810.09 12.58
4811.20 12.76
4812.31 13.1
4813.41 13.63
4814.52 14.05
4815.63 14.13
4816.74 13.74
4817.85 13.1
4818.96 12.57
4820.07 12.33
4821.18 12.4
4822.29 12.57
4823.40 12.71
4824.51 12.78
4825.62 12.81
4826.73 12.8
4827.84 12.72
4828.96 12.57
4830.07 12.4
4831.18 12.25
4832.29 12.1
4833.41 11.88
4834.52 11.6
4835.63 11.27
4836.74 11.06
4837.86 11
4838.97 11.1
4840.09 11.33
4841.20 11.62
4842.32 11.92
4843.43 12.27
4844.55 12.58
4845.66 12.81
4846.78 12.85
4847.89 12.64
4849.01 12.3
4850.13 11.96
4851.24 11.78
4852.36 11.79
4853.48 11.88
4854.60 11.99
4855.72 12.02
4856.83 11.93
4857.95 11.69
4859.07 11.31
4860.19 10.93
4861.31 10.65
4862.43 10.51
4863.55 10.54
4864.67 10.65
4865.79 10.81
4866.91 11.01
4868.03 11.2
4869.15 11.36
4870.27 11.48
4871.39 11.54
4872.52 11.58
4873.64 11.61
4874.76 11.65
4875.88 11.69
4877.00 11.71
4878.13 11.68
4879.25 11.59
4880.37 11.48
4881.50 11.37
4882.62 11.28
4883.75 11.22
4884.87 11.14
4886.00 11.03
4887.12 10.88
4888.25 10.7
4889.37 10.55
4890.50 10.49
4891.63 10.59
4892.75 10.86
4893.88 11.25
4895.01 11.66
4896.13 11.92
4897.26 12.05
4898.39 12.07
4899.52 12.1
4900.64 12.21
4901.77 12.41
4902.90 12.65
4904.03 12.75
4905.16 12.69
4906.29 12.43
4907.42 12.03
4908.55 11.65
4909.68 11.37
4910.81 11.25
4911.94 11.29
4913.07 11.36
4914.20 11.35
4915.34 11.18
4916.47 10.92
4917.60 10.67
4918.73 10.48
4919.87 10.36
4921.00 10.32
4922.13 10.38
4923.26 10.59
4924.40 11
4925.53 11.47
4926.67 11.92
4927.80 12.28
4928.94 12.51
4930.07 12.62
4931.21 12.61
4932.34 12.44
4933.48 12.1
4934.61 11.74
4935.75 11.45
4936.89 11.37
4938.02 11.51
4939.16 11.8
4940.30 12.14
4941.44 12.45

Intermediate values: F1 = 12.76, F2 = 12.21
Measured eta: -0.02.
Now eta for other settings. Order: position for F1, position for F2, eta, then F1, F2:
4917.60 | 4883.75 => 0.02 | 10.67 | 11.22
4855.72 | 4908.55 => -0.01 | 12.02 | 11.65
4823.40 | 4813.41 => 0.03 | 12.71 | 13.63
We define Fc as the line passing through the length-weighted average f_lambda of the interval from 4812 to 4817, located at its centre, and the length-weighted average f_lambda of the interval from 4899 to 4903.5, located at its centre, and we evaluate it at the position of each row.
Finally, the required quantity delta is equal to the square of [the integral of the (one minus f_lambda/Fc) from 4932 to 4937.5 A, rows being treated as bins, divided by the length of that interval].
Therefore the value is 0.000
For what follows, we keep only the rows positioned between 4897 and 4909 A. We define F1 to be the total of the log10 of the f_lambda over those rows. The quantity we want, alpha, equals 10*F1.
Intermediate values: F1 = 12.0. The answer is 120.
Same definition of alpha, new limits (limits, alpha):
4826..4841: 140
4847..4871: 222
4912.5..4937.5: 232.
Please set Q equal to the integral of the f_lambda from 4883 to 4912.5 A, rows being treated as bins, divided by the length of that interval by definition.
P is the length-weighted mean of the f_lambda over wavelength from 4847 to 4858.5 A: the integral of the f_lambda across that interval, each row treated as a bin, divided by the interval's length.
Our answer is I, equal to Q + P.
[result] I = 23.6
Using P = 12.0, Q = 11.6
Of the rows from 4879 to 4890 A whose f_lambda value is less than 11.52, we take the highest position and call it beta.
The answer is 4889.37 A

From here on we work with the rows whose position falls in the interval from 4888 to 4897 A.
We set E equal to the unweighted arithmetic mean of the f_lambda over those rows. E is 11.0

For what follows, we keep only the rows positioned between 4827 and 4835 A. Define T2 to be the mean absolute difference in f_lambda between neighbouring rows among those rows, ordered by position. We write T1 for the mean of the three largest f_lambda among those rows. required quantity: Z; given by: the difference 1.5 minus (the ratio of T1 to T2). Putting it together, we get -66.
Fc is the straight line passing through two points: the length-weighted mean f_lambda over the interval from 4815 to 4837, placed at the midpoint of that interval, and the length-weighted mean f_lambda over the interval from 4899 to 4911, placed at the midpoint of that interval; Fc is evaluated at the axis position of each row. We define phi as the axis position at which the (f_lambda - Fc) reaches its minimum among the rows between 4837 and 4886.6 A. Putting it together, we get 4862.43 A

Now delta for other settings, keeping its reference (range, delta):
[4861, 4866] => 0.033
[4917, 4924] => 0.017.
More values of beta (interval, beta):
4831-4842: 4840.09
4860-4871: 4870.27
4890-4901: 4893.88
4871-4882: 4881.50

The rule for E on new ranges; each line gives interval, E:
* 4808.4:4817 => 13.3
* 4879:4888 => 11.2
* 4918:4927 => 10.8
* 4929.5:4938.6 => 12.0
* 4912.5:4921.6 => 10.8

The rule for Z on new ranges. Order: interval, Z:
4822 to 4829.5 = -158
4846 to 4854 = -63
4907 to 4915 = -76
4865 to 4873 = -88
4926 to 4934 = -60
